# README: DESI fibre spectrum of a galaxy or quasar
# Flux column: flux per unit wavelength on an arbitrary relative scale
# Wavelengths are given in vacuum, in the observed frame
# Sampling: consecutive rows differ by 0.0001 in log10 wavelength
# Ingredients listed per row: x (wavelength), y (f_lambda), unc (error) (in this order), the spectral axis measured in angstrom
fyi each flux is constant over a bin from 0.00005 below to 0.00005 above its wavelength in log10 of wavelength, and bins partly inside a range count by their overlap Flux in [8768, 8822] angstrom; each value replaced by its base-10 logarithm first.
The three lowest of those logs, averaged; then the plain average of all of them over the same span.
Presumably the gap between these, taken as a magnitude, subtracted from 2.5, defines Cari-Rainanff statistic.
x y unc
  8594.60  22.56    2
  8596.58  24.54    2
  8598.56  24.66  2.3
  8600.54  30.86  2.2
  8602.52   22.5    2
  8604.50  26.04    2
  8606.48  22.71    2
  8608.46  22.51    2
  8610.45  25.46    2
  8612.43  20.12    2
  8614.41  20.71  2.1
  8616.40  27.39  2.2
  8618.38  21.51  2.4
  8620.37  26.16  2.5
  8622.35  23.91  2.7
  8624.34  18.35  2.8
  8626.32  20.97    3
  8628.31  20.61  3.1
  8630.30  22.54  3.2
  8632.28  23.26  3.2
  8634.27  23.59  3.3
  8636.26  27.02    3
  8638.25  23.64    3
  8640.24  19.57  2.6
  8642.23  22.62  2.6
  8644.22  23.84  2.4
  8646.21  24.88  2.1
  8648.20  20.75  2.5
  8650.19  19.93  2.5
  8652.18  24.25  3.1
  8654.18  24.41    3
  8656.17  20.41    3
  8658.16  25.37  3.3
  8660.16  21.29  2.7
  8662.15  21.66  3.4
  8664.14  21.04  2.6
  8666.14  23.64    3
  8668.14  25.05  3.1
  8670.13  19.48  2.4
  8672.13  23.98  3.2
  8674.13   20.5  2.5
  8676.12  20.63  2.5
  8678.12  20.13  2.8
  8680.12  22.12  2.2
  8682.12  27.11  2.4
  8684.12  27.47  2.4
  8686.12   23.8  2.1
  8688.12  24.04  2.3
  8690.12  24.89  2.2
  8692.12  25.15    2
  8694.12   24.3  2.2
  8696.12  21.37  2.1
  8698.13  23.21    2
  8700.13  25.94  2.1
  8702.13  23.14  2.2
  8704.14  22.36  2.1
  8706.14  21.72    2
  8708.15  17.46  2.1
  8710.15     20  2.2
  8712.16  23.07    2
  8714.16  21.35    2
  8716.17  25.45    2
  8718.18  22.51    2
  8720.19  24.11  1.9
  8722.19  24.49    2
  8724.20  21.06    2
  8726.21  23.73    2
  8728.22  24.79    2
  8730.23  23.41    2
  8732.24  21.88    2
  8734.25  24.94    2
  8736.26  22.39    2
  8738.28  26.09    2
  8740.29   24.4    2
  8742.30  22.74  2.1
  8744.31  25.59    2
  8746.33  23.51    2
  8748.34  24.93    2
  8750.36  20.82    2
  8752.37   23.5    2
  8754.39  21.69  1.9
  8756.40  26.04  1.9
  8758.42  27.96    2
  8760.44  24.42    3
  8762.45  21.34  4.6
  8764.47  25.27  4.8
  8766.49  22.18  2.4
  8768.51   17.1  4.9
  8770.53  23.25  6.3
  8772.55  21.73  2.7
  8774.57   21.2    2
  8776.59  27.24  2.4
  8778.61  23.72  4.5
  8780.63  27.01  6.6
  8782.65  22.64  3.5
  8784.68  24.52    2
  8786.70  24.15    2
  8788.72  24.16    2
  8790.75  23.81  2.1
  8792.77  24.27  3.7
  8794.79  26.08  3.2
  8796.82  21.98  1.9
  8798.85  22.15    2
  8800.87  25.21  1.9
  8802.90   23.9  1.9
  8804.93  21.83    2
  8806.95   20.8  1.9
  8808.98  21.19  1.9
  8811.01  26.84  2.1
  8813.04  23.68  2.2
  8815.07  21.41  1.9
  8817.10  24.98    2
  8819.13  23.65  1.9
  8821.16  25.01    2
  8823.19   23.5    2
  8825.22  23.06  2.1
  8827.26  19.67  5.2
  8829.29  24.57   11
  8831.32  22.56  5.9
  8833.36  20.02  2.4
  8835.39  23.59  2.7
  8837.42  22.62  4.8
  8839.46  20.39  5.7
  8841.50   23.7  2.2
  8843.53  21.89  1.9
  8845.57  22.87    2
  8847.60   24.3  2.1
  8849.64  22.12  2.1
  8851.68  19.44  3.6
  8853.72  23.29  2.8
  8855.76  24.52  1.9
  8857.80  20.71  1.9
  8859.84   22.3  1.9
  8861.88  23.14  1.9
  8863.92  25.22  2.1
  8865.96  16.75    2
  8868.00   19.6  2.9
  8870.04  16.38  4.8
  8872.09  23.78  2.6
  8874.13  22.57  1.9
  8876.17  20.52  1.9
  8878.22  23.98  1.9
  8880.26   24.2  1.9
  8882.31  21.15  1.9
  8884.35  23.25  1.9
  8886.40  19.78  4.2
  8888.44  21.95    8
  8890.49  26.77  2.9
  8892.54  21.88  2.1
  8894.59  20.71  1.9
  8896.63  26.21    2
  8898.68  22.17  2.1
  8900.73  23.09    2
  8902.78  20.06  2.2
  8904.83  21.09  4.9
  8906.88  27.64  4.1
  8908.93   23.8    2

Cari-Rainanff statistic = 2.42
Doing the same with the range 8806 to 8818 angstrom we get 2.46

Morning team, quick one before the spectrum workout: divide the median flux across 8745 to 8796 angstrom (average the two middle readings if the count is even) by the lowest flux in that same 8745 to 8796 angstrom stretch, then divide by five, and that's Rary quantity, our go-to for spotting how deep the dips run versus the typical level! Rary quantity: 0.278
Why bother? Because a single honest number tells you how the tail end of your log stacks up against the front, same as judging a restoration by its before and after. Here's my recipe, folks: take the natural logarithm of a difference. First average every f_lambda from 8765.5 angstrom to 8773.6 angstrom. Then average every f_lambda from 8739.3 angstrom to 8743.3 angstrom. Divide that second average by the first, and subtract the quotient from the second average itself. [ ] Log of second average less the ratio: 3.11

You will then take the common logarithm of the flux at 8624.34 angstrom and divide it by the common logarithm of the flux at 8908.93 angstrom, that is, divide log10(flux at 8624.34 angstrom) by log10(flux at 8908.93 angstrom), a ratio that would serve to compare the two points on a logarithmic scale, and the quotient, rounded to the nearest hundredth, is 0.92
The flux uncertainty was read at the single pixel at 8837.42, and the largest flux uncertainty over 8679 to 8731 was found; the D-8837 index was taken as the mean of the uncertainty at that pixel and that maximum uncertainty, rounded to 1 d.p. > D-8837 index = 3.6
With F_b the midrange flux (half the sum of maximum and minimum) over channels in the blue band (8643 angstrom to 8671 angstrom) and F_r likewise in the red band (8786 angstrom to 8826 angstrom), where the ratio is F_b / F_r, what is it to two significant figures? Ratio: 0.94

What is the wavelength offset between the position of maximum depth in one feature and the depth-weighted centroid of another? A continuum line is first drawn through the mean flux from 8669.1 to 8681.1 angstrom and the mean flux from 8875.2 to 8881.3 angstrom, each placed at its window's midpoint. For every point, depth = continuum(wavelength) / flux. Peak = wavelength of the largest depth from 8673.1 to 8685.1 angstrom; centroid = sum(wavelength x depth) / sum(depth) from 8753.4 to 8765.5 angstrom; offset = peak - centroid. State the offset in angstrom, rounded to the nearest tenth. -81.3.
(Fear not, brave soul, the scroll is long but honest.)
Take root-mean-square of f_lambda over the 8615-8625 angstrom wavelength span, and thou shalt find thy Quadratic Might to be 23.7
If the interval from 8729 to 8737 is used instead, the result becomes 23.2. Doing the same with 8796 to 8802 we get 23.2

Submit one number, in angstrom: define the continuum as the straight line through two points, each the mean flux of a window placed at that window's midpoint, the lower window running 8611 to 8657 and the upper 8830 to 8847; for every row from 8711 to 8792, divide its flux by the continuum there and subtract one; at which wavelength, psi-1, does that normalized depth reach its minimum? 8768.51 angstrom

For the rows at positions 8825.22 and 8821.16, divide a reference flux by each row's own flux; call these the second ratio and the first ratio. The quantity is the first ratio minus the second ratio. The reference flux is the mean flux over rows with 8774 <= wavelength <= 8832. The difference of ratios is -0.08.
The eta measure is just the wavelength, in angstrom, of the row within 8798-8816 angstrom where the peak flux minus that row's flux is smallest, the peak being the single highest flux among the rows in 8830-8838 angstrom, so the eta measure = 8811.01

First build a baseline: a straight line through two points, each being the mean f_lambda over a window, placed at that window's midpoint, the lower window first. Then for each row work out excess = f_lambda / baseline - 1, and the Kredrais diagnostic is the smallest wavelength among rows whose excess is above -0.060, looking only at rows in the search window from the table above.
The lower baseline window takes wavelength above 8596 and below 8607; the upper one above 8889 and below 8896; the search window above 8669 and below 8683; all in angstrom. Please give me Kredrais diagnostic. 8672.13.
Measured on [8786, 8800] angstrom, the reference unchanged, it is 8786.70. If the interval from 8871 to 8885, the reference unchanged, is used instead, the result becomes 8872.09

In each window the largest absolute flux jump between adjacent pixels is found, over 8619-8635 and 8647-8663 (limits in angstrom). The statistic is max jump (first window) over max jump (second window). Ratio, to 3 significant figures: 1.12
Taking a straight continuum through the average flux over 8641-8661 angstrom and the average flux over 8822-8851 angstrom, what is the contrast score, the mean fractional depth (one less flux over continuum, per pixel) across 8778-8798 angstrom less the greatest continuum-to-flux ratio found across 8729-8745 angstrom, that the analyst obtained -1.11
